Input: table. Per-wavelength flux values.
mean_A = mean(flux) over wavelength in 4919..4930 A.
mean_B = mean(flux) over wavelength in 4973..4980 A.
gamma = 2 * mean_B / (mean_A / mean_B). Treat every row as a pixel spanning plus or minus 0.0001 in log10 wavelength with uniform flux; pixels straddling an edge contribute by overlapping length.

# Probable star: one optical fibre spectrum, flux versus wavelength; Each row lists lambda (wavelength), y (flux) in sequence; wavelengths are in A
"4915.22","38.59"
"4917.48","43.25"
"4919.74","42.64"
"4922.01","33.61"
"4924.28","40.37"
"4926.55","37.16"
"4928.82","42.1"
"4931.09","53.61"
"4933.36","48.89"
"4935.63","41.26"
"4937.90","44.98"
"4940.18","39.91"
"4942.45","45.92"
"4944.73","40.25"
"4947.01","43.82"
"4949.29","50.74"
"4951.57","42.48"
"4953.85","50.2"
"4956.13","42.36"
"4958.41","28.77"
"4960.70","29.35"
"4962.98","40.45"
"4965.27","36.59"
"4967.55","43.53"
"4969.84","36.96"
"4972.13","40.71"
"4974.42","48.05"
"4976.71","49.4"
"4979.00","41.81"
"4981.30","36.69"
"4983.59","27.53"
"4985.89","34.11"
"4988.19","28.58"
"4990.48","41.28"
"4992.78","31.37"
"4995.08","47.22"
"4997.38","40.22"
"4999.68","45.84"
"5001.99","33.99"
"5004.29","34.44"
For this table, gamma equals 110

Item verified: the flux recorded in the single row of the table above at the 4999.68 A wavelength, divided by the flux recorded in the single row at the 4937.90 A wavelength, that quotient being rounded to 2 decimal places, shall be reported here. 1.02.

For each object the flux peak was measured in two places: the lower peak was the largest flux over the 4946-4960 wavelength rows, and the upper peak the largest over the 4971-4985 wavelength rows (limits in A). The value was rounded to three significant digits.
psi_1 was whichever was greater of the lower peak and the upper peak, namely 50.7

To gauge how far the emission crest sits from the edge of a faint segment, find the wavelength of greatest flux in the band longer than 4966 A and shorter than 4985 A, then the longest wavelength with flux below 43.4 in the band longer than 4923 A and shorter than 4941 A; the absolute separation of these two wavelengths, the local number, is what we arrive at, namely 36.5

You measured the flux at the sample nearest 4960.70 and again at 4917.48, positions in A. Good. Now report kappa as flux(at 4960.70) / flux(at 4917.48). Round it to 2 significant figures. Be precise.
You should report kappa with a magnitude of 0.68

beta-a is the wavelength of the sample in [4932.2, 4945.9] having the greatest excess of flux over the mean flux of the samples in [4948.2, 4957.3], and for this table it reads 4933.36 A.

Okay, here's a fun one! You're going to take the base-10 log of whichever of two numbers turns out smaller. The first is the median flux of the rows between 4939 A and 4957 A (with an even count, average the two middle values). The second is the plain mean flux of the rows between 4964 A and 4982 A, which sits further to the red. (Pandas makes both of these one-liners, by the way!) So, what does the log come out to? 1.62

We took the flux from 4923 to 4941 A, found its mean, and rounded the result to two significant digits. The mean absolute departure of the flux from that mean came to 4.2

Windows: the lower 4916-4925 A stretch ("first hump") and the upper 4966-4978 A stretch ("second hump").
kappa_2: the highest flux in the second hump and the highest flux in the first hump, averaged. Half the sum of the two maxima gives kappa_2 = 46.3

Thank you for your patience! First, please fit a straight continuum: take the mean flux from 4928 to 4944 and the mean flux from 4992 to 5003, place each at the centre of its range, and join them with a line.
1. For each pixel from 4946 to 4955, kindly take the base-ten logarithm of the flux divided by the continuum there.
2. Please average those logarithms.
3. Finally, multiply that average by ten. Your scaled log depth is 0.26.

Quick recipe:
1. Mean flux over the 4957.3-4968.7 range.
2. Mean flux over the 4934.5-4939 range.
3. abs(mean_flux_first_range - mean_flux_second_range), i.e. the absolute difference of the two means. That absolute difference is 7.4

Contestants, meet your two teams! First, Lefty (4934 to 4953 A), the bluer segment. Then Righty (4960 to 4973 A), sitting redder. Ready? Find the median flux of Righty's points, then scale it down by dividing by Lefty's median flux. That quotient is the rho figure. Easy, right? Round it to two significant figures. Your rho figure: 0.90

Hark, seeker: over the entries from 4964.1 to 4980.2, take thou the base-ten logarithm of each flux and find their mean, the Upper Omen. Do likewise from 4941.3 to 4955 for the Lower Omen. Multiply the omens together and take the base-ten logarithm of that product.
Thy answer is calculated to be 0.430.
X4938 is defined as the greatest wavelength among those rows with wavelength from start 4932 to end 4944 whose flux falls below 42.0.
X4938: 4940.18 A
